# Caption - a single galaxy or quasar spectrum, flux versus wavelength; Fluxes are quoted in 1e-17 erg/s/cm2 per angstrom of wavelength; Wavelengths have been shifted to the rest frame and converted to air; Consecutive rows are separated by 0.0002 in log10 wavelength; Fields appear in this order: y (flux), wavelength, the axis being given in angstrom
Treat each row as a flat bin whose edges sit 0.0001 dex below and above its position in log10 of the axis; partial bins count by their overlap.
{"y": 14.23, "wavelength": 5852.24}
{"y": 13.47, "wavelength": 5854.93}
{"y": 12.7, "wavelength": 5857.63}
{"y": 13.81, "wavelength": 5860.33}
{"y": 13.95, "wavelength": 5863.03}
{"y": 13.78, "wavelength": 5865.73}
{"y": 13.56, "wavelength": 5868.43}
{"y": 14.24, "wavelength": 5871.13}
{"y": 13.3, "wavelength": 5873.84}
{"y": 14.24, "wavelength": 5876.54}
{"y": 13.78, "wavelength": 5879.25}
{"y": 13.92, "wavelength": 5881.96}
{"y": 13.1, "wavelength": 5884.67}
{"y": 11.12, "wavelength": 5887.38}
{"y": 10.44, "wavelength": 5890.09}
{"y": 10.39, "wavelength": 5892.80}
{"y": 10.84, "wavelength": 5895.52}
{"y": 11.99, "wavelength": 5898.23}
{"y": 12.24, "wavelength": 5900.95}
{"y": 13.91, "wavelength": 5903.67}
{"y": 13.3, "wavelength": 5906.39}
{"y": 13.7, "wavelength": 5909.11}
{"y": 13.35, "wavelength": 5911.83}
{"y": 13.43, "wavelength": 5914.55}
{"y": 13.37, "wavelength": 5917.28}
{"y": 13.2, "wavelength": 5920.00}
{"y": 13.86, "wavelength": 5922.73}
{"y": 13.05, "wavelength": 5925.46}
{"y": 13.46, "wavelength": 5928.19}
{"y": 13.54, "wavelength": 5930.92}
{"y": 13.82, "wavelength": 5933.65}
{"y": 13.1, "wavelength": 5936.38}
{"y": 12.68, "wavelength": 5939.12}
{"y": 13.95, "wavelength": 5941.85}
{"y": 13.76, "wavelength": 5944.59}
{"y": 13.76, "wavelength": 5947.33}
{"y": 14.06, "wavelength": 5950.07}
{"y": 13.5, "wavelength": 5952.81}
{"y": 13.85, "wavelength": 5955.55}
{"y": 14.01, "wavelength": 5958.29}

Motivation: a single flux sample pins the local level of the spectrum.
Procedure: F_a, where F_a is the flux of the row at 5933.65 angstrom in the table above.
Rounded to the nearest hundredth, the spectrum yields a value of 13.82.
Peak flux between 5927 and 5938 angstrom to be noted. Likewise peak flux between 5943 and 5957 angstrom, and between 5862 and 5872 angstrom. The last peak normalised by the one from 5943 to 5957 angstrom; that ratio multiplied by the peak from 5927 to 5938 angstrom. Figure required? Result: 14.0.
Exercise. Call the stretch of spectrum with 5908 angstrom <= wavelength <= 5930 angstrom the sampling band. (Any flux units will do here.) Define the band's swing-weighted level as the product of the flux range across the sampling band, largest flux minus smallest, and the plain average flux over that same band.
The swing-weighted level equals 11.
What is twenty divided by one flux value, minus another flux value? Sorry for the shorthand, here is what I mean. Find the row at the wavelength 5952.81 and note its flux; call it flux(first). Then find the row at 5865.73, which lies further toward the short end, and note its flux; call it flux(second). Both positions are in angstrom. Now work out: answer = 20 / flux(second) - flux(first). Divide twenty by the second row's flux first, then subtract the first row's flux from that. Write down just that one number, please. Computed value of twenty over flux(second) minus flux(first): -12.0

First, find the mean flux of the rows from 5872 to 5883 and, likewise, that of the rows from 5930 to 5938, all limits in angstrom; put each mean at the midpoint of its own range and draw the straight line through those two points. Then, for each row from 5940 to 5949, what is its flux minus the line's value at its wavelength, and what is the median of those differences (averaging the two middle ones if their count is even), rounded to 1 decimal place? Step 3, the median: 0.4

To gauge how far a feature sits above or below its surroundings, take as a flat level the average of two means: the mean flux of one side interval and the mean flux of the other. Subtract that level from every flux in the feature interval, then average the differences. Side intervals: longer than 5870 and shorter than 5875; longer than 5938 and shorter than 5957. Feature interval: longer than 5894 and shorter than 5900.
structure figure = -2.3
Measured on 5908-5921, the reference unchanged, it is -0.3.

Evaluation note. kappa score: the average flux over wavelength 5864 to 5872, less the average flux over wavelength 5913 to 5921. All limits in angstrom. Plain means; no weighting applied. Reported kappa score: 0.5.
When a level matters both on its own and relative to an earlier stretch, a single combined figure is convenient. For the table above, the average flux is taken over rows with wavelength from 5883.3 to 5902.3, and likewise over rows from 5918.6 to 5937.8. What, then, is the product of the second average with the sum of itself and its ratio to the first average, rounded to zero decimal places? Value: 196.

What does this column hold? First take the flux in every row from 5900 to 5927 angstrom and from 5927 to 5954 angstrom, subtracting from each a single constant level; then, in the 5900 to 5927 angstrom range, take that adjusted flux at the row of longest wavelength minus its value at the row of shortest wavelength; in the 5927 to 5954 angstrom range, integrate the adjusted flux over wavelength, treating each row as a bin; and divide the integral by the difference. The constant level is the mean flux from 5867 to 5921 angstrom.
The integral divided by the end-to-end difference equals 23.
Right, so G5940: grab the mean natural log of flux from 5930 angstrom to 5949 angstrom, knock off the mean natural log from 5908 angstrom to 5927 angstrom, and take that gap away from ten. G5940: 10.0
